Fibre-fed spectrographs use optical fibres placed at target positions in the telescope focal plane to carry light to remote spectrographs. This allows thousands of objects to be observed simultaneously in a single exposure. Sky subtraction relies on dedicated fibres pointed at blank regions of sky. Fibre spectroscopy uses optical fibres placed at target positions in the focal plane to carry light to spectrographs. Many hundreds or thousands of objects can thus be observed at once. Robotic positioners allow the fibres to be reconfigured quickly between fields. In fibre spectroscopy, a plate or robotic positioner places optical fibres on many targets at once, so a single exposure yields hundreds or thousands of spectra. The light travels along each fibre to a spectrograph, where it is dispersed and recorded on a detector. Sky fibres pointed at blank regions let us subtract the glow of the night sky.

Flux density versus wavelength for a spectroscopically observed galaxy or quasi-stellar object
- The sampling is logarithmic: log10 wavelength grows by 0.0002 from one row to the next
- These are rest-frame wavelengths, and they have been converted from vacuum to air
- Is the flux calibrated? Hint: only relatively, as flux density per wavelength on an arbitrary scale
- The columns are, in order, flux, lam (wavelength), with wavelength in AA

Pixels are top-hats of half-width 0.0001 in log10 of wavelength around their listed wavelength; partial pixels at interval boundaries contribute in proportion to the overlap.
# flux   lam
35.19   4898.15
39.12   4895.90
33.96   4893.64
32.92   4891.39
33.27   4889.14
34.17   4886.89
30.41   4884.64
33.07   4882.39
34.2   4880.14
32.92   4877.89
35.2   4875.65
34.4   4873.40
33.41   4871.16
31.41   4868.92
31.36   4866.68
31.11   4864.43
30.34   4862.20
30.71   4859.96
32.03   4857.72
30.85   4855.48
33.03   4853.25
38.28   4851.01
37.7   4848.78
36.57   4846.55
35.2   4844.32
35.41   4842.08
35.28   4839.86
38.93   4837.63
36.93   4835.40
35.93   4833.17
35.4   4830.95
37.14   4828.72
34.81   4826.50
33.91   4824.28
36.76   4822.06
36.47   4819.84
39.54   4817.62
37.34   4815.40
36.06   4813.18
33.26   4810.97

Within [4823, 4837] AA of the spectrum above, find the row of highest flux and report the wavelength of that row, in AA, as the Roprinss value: 4828.72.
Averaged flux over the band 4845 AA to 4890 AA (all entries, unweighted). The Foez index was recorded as 33.2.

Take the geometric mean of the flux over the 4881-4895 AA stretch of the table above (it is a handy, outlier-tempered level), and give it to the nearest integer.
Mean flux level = 33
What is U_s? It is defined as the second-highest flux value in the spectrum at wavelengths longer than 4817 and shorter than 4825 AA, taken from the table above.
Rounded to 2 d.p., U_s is 36.76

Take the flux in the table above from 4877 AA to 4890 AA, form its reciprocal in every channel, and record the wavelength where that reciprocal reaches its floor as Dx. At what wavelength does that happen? 4880.14 AA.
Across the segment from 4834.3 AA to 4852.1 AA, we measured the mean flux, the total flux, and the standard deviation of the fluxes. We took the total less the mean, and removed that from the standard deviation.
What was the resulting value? -256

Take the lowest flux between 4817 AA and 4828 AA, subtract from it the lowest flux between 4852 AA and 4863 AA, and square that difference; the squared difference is 13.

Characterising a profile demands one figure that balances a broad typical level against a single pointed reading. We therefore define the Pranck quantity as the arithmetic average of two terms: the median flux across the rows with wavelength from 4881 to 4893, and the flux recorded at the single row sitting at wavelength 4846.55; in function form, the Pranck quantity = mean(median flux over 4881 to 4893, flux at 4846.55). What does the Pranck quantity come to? 34.8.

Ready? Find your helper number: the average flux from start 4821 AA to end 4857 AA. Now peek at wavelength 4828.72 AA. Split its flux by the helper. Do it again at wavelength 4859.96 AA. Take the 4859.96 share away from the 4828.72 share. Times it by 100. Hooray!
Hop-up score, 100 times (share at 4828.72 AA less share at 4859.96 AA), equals 18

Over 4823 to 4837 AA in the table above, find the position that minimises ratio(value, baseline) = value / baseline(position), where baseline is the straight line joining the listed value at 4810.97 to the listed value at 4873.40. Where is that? 4824.28 AA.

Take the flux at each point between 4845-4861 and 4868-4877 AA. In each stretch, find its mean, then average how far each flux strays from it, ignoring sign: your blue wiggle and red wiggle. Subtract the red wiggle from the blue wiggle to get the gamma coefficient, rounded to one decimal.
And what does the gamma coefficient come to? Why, 1.7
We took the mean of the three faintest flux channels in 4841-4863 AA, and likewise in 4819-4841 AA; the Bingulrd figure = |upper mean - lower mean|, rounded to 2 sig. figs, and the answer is 4.0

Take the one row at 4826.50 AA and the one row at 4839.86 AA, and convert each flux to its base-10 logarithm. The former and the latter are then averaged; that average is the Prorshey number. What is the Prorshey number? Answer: 1.54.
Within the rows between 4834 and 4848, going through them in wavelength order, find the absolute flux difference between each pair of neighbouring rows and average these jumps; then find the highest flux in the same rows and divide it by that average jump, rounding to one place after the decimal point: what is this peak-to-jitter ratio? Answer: 26.4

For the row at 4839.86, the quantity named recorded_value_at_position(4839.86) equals 35.28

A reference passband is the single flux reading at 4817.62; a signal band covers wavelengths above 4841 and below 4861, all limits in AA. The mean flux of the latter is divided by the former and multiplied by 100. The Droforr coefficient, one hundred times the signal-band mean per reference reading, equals 87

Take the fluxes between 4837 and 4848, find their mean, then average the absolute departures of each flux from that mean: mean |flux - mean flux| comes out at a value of 1.2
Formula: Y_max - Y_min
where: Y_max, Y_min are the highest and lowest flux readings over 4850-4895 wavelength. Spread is 7.9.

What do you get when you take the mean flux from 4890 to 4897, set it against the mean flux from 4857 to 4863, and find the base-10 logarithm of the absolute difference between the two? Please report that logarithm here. 0.63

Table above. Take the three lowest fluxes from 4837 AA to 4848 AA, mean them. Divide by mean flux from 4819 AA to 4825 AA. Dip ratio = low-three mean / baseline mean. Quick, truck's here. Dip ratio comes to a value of 0.99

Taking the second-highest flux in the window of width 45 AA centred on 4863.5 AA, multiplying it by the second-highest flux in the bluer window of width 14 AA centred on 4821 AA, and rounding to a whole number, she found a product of 1408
